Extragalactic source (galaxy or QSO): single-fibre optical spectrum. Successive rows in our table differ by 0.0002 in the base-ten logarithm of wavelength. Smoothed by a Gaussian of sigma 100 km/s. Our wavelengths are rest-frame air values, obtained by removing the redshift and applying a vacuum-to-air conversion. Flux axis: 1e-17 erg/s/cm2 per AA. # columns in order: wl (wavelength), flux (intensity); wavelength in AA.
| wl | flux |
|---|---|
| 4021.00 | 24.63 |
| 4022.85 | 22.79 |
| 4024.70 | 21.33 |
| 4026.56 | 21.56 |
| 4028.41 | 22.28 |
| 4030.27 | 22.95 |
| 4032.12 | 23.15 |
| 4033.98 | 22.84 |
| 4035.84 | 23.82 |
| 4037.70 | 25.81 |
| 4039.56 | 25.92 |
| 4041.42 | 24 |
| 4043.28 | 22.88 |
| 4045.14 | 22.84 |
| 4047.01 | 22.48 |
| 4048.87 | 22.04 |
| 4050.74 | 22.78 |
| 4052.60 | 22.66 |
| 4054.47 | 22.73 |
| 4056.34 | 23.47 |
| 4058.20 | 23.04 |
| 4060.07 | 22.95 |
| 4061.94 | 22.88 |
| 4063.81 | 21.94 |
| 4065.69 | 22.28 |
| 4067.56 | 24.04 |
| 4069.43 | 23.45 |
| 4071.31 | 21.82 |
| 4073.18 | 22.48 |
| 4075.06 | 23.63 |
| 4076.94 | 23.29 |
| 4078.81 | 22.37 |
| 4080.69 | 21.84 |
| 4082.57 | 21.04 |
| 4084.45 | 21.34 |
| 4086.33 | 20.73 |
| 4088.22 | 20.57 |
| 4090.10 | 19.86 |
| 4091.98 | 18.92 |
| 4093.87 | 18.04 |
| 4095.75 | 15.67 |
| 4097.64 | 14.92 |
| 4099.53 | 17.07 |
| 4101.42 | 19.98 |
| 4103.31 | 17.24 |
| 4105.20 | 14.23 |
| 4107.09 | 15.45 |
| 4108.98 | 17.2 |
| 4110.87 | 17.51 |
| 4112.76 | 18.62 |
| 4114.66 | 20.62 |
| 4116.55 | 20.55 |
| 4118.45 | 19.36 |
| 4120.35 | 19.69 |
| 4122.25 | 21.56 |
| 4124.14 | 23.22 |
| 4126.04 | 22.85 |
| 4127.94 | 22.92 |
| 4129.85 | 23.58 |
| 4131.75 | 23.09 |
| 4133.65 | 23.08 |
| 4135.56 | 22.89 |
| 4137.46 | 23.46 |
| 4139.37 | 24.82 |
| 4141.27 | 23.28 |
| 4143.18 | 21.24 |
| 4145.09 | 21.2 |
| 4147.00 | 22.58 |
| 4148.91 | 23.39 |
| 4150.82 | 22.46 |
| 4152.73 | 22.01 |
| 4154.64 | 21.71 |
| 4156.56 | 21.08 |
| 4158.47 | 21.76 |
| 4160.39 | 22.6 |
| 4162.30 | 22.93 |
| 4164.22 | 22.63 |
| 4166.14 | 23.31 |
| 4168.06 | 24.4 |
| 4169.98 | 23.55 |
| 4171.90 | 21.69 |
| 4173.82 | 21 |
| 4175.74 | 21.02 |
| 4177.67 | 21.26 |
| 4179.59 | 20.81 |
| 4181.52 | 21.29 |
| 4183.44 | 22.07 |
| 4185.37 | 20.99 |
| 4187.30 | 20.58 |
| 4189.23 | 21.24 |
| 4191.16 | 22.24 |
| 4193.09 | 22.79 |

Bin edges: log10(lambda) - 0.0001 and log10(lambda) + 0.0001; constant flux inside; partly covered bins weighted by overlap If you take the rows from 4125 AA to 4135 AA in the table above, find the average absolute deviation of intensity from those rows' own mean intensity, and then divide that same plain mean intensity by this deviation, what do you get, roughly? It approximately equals 121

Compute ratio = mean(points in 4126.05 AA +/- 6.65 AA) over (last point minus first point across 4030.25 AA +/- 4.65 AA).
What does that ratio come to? 18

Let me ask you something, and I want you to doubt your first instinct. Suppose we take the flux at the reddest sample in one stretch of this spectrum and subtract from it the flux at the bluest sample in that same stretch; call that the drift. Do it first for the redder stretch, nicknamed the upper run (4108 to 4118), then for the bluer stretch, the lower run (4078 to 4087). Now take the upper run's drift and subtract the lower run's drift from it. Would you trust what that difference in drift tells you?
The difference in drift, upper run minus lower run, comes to 5.0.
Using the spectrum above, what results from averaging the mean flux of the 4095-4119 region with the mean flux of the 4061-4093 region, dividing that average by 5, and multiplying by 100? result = 395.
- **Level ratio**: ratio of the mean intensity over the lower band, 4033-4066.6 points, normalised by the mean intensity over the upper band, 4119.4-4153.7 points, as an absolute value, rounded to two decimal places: 1.02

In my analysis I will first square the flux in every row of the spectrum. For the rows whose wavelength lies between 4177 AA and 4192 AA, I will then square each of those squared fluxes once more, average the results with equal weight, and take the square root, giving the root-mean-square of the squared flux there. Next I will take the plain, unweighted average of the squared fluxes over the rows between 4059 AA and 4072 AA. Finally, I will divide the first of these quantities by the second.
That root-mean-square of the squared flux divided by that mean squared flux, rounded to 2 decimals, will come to 0.88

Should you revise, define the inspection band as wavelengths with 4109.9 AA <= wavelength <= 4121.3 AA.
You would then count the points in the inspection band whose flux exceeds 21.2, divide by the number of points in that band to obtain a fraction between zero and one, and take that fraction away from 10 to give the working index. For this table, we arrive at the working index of 10.0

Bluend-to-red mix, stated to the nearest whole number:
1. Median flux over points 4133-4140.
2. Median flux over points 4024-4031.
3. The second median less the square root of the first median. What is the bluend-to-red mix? 17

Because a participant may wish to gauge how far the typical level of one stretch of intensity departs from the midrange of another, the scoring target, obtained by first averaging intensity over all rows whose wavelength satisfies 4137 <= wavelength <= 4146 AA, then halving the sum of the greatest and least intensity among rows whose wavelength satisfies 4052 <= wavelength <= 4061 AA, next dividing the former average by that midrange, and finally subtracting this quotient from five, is 4.01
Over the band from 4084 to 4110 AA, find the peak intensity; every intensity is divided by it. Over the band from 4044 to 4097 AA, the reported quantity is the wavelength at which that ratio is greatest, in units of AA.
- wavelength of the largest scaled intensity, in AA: 4067.56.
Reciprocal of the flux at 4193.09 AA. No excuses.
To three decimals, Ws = 0.044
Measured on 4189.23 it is 0.047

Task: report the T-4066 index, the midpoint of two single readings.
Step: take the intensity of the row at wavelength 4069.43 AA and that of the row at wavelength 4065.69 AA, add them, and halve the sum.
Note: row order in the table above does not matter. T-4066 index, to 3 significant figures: 22.9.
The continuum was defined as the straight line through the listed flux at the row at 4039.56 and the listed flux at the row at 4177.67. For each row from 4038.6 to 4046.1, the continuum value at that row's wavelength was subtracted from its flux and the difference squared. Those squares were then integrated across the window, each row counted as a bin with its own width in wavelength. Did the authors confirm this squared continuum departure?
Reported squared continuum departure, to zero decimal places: 38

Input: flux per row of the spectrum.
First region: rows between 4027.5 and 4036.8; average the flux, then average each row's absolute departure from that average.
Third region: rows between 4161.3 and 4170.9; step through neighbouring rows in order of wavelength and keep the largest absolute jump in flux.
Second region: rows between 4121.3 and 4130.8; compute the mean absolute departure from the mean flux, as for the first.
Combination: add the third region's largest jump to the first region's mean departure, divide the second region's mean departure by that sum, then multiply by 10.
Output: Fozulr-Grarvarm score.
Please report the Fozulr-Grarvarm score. 3.4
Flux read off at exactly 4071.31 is 21.82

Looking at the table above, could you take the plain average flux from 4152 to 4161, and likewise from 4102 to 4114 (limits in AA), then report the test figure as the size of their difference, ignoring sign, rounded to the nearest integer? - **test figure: 5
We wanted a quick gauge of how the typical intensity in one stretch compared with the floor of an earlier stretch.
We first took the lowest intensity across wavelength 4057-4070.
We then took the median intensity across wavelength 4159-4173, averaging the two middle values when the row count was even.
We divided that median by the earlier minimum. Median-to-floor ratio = 1.045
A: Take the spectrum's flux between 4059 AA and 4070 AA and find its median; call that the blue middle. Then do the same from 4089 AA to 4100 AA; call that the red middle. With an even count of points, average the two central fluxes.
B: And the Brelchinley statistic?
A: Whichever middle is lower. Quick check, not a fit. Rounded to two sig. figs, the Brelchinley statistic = 18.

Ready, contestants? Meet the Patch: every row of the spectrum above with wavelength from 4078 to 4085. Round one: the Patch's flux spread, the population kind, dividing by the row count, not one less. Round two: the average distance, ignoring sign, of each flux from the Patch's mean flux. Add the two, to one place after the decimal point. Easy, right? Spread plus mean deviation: 1.0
